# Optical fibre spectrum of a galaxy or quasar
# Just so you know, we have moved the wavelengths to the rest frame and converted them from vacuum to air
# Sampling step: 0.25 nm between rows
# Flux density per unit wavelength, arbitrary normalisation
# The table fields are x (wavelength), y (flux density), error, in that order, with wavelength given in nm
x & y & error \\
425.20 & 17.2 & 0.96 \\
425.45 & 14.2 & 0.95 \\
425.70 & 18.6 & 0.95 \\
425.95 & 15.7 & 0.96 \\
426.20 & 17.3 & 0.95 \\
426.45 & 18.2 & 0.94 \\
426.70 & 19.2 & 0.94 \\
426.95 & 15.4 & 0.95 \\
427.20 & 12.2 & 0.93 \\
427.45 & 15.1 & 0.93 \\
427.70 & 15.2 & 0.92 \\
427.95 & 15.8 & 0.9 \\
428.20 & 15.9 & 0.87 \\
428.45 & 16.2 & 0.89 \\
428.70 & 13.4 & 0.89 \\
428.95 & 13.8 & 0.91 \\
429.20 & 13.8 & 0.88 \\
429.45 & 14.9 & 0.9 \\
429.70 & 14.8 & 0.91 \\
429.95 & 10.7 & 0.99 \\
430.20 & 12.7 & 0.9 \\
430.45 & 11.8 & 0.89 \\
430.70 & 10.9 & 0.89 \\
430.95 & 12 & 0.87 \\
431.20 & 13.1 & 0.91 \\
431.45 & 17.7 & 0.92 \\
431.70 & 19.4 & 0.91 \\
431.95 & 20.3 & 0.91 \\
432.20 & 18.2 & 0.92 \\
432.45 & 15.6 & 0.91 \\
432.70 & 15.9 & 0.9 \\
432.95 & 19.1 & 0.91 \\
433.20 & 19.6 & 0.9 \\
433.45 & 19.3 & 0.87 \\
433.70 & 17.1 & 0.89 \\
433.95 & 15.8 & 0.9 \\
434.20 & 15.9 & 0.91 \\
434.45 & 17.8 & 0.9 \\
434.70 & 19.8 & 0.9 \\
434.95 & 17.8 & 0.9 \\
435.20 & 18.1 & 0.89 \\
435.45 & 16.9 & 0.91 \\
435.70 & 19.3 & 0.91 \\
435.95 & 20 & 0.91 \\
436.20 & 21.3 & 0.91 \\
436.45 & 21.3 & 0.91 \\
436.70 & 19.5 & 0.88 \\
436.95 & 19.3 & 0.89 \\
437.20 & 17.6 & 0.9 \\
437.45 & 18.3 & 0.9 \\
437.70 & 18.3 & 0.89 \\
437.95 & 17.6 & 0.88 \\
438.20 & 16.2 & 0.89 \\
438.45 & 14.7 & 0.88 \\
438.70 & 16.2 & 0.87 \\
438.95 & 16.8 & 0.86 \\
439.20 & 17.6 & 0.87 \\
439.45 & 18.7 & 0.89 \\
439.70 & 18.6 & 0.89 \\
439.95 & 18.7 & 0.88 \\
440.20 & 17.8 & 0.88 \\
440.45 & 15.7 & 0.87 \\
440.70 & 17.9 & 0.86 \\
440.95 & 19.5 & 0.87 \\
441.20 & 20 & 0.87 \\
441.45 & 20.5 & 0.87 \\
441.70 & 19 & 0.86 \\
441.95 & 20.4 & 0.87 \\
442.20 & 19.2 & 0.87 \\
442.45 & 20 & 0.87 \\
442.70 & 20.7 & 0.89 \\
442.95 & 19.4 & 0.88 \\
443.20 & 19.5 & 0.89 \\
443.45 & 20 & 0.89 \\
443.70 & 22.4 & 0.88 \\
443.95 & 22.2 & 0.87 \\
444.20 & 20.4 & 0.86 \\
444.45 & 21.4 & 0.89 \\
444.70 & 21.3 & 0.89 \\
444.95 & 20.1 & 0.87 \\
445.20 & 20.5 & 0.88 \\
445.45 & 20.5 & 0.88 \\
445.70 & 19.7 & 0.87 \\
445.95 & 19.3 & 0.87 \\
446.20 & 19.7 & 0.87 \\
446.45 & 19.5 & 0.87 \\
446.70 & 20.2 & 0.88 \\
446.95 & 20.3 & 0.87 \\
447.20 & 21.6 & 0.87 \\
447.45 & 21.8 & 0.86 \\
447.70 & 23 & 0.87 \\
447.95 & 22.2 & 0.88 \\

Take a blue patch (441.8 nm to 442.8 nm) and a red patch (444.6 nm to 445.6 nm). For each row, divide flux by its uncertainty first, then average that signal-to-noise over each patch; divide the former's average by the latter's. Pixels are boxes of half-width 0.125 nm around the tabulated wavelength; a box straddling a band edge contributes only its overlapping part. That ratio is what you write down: 0.98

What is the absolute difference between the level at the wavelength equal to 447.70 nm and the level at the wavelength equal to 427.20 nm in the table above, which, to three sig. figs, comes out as 10.8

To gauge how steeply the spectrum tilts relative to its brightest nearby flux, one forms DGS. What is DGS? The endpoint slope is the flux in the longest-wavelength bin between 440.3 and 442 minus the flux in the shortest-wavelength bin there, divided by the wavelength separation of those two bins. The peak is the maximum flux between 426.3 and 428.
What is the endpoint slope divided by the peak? 0.163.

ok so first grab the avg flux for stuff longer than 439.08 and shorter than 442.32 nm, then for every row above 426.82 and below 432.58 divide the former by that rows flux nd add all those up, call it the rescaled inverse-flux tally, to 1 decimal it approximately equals 30.1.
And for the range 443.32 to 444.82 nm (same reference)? 5.3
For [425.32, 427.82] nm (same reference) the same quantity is 11.8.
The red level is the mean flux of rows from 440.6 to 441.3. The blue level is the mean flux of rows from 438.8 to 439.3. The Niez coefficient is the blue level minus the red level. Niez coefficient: -2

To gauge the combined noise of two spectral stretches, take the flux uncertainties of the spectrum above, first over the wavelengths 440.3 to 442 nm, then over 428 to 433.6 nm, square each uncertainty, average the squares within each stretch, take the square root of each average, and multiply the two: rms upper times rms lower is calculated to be 0.783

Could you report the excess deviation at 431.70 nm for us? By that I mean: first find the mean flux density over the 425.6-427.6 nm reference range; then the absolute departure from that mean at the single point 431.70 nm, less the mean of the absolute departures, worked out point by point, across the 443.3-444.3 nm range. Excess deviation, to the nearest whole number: -2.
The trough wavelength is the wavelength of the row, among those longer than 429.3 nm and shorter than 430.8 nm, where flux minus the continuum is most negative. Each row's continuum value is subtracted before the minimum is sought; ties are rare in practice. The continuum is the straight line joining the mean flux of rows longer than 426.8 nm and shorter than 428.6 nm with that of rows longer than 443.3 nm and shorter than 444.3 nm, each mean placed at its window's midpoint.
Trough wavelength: 430.70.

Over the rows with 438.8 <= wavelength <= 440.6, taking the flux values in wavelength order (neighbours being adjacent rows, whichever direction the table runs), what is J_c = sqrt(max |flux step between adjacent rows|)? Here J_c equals 1.45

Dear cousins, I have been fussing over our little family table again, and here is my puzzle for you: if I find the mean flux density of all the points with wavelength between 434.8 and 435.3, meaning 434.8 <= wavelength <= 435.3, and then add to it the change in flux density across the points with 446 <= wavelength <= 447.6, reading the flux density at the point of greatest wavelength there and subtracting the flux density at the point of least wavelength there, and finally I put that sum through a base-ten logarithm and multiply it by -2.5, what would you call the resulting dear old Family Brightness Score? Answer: -3.26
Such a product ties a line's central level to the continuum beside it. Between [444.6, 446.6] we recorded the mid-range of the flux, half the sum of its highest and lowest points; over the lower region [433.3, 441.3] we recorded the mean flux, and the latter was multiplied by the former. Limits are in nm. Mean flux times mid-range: 368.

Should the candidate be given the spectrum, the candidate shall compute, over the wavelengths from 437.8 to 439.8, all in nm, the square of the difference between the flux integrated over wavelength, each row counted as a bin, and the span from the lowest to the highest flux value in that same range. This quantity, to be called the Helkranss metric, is 906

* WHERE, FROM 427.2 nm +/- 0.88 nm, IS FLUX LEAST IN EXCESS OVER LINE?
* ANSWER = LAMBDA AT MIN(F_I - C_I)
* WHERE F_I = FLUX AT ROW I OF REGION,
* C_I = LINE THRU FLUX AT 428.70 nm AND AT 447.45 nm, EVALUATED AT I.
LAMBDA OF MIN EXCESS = 427.20 nm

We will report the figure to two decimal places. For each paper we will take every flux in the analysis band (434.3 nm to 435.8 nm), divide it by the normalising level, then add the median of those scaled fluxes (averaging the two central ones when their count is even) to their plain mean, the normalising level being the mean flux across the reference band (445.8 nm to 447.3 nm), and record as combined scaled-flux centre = 1.80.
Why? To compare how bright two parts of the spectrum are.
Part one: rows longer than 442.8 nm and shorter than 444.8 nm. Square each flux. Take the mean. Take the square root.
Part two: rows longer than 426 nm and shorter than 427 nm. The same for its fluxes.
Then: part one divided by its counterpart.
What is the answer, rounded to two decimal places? 1.19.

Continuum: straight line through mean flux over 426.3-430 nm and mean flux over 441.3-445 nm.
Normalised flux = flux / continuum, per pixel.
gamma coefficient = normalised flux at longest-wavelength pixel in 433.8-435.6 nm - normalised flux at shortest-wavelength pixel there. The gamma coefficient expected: 0.03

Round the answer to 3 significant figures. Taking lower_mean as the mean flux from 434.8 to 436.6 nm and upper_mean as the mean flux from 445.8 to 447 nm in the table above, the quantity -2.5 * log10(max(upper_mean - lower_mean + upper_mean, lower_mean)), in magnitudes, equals -3.27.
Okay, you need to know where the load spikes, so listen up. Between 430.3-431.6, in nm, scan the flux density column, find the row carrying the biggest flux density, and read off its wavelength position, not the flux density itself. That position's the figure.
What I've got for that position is 431.45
